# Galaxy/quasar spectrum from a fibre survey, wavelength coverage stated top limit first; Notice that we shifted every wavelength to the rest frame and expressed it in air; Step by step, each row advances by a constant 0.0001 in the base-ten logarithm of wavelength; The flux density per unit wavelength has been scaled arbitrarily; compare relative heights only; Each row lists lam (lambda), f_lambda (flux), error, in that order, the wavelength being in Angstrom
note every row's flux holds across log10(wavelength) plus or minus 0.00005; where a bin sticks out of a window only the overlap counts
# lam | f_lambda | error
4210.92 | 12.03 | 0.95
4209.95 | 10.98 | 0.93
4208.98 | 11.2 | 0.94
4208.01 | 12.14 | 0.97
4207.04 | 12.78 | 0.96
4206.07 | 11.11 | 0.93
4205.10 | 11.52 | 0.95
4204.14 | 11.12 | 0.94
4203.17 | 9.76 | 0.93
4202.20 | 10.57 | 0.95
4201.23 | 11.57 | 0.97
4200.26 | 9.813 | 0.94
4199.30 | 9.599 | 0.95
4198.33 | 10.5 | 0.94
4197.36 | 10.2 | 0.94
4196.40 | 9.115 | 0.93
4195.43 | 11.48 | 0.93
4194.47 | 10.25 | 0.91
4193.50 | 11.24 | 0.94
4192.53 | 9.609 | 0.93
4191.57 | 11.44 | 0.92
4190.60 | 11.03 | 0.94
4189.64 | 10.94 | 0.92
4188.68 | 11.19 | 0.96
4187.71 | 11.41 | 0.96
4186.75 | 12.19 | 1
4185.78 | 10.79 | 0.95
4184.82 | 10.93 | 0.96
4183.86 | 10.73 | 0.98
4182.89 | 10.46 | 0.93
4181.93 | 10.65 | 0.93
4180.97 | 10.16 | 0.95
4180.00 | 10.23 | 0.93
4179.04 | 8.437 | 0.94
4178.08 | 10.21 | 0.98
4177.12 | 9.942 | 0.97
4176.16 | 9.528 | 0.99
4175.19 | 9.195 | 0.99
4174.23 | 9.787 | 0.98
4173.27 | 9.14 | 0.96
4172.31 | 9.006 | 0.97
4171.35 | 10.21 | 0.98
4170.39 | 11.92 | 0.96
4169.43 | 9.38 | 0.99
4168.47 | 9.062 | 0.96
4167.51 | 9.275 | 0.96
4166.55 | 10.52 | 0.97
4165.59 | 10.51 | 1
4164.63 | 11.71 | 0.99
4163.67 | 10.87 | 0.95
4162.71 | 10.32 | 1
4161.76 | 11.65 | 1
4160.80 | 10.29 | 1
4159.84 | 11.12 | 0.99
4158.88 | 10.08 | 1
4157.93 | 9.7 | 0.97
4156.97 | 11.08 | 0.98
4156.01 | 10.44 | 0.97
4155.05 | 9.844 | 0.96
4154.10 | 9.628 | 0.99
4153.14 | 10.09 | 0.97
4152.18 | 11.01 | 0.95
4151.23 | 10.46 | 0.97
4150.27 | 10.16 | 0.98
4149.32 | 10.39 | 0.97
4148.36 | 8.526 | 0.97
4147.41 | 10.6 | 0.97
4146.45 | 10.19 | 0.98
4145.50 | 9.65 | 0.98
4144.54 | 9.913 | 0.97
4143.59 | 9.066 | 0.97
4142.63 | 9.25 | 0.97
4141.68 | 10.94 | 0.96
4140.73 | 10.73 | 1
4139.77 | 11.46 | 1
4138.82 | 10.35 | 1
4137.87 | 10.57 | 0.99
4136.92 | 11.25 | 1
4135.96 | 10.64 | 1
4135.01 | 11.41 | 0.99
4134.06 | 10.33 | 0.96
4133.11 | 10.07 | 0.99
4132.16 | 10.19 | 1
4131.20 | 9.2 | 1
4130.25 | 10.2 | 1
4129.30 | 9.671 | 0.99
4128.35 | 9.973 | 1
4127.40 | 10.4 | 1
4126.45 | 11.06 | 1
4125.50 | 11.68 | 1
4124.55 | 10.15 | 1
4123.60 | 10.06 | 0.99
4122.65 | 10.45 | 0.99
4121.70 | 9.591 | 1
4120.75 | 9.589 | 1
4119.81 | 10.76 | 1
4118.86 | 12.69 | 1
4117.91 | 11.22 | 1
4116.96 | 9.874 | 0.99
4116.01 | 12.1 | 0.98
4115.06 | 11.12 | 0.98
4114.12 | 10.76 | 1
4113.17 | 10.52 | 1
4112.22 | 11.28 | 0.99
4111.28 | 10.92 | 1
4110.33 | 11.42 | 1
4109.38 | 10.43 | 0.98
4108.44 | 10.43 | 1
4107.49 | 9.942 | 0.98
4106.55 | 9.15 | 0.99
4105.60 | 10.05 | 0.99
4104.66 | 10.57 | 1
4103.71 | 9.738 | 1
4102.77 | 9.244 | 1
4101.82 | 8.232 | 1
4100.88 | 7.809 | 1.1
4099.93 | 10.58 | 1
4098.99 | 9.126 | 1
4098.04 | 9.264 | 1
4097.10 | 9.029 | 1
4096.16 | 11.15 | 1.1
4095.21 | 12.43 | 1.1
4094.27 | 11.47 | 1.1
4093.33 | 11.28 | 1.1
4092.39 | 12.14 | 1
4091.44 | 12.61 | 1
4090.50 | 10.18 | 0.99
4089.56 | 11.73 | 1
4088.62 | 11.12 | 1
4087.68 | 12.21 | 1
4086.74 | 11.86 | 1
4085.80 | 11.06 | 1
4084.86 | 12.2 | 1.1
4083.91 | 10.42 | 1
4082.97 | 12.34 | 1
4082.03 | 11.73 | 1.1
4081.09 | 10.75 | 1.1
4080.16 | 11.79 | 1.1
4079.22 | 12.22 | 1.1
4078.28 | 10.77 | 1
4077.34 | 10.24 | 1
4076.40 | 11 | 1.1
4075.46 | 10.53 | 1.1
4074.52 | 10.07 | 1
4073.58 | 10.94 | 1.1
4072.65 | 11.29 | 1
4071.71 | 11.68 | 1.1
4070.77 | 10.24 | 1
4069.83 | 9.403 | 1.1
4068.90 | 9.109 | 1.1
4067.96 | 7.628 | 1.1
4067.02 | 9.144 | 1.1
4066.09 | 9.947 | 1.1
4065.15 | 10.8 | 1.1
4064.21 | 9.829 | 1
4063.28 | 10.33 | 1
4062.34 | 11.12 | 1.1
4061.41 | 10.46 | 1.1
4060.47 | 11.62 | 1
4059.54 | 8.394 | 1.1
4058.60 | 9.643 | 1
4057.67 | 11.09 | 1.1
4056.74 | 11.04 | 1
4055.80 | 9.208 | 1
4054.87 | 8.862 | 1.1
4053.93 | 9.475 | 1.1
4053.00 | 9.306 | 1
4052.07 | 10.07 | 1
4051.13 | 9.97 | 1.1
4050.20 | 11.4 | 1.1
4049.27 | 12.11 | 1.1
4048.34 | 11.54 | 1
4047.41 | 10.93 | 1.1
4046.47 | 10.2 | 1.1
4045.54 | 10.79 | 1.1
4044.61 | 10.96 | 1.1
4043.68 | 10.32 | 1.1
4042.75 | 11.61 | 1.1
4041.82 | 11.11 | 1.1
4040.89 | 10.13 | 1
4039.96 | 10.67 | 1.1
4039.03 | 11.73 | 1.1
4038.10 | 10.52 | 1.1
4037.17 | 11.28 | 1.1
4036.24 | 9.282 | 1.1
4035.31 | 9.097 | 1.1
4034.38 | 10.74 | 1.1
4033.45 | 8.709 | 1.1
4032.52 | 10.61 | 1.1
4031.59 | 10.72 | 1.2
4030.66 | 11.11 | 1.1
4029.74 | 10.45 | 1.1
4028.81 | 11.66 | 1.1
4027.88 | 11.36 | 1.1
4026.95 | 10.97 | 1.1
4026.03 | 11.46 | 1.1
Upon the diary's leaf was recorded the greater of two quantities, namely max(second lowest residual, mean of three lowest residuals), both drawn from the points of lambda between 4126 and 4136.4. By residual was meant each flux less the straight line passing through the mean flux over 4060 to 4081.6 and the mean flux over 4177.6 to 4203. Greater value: -0.85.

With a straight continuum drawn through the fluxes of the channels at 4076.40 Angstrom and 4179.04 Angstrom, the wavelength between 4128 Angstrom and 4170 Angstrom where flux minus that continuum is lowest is 4148.36 Angstrom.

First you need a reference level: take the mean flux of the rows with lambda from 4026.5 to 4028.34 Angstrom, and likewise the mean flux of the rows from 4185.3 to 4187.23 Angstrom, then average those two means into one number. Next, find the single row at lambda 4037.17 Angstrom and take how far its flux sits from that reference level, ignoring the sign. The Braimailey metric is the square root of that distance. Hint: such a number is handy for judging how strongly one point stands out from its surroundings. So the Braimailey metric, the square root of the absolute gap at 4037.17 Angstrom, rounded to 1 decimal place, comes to 0.2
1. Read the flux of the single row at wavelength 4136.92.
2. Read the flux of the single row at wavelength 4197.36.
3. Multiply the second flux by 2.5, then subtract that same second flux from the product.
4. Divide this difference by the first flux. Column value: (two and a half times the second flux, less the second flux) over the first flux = 1.36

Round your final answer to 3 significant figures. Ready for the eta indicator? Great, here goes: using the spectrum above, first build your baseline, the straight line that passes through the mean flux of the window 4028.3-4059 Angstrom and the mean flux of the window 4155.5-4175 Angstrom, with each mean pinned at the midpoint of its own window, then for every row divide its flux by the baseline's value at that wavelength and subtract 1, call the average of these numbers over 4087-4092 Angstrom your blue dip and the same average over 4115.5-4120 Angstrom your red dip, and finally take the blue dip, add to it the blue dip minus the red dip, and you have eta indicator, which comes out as 0.129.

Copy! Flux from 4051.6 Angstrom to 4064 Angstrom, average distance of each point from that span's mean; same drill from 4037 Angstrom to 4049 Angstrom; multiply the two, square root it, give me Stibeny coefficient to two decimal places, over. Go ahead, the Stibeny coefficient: 0.60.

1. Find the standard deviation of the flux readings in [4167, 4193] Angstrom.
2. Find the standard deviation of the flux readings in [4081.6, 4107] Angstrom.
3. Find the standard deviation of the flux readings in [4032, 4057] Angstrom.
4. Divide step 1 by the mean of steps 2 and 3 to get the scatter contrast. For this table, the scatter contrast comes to 0.83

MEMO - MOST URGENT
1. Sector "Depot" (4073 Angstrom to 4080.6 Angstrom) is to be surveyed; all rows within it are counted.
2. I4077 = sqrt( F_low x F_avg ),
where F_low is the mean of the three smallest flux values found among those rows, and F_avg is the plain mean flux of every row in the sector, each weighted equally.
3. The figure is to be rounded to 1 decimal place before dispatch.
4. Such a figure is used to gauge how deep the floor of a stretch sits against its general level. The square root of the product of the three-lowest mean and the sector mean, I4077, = 10.6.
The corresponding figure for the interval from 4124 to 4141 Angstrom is 10.1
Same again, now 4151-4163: 10.1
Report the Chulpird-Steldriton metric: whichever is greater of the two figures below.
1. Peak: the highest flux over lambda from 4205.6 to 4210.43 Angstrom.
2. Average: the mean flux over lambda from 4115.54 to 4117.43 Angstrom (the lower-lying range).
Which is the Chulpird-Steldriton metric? 12.8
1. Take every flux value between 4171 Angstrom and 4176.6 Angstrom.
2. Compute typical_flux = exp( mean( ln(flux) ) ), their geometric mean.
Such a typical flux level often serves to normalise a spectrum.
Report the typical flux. 9.5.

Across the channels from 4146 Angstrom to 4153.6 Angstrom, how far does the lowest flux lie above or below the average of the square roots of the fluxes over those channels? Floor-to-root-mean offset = 5.34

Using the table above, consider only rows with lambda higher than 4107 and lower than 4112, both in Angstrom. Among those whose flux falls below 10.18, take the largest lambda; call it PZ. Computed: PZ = 4107.49 Angstrom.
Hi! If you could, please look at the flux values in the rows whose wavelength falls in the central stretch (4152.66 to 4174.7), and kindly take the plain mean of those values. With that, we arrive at 10.2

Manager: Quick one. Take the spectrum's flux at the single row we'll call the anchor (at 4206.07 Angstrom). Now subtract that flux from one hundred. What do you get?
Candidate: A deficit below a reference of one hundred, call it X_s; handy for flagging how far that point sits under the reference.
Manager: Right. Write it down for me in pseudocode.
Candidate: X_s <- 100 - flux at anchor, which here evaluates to 88.9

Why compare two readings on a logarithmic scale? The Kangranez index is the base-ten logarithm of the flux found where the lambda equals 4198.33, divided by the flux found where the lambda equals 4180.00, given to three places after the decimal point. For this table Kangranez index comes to 0.011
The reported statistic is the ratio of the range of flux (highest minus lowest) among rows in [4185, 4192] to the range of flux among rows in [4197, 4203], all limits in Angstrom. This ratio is 0.71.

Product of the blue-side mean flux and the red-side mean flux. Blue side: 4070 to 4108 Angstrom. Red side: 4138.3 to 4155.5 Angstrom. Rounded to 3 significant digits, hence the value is 109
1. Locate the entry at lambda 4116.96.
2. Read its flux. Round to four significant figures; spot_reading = 9.874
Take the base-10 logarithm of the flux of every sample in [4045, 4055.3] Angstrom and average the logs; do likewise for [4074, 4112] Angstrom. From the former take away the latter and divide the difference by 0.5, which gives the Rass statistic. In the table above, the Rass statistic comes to -0.024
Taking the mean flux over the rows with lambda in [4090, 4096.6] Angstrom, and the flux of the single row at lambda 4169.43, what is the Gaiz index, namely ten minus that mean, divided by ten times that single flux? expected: -0.0171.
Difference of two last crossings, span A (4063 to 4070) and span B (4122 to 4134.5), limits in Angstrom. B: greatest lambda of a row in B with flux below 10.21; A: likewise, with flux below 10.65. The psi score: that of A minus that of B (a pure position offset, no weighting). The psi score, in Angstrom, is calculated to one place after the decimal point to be -63.3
